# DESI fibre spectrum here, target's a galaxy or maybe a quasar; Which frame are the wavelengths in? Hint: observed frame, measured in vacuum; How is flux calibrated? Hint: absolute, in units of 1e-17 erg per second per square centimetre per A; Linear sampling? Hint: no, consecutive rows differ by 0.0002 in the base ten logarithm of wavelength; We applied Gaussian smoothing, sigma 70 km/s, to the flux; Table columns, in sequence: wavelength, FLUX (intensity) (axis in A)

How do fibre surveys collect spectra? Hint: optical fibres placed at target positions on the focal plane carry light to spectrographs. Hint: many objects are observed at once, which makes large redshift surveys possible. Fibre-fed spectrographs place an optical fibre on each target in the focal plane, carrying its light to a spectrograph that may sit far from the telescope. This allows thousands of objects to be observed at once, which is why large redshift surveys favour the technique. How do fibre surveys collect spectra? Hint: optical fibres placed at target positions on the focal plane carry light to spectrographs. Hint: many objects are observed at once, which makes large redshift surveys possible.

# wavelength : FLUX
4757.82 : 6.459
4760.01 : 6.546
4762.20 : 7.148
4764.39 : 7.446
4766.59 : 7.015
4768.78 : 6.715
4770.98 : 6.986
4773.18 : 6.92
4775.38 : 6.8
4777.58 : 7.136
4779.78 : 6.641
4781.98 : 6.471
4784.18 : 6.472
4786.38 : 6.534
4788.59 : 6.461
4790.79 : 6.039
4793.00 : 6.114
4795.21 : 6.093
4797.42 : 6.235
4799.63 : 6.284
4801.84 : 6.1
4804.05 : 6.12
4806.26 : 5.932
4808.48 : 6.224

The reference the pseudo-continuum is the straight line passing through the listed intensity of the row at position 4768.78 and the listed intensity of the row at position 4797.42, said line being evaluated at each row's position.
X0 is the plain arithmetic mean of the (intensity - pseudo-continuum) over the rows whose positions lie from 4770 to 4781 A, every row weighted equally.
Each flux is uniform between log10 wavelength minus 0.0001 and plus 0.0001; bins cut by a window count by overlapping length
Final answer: 0.29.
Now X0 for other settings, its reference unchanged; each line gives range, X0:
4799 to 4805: 0.01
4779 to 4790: 0.06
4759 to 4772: 0.21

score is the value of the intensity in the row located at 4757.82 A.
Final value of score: 6.459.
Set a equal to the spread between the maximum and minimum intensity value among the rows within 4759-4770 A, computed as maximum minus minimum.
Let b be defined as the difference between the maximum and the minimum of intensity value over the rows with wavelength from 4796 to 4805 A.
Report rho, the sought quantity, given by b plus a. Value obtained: 1.08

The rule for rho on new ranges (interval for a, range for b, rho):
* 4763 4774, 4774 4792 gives 1.83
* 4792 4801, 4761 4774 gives 0.92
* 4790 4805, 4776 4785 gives 0.91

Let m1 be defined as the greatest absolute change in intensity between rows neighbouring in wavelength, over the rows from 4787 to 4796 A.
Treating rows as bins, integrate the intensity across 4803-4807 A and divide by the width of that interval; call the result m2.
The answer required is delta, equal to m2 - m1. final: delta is 5.6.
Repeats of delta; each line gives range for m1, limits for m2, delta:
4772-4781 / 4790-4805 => 5.6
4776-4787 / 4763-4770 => 6.6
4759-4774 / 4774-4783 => 6.2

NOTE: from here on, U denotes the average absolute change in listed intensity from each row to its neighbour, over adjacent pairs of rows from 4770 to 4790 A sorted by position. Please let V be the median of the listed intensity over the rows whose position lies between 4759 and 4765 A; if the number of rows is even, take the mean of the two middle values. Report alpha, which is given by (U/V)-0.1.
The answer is -0.077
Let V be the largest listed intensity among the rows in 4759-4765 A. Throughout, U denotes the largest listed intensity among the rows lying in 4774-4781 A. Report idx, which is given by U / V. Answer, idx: 0.96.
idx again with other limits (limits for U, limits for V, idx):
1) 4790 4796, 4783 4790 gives 0.94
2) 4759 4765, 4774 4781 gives 1.04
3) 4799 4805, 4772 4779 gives 0.88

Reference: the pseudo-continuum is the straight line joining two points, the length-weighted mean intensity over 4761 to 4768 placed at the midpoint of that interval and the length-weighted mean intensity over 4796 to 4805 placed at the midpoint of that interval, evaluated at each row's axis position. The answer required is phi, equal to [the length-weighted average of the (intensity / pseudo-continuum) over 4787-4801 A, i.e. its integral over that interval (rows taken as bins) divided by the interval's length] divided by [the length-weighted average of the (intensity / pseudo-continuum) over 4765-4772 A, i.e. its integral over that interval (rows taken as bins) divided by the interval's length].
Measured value 0.99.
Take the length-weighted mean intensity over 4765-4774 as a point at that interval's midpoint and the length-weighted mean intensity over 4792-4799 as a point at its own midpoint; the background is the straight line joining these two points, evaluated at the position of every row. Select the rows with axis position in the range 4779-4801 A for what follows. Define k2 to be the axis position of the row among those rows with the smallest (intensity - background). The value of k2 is 4790.79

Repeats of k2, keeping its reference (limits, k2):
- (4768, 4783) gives 4768.78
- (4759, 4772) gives 4760.01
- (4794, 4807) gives 4795.21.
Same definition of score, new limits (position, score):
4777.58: 7.136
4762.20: 7.148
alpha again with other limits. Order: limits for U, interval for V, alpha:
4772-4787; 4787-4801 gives -0.068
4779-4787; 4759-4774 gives -0.089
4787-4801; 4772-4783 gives -0.079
